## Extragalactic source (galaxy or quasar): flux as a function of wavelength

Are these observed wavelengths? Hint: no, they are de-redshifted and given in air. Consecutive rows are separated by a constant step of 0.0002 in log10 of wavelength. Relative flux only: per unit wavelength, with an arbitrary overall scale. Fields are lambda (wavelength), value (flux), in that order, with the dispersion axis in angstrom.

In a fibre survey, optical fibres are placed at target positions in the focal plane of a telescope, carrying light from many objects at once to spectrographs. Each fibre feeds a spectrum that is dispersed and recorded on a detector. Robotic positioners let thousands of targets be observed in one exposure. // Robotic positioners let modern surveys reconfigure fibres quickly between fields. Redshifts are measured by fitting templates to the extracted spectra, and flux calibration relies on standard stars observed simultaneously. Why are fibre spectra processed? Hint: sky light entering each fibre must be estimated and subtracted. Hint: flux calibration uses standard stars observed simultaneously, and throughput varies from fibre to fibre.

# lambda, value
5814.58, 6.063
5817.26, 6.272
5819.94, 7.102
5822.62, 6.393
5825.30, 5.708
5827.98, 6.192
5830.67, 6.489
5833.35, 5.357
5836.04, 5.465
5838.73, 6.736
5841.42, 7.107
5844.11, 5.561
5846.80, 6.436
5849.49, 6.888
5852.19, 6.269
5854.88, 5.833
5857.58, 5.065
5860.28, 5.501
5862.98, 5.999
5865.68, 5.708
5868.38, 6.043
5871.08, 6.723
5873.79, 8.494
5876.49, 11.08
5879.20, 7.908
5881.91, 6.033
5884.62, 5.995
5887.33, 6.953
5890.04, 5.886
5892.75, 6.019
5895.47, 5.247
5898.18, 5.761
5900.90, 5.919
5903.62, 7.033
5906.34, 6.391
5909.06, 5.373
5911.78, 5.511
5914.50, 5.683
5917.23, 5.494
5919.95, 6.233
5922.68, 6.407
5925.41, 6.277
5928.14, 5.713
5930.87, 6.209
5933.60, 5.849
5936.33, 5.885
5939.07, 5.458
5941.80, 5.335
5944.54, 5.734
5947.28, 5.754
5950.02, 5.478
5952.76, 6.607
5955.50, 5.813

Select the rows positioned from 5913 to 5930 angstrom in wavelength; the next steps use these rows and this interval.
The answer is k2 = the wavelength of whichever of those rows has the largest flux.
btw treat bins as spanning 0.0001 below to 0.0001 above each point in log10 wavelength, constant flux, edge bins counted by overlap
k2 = 5922.68 angstrom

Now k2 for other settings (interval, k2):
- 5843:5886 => 5876.49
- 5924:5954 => 5952.76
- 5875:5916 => 5876.49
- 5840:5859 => 5841.42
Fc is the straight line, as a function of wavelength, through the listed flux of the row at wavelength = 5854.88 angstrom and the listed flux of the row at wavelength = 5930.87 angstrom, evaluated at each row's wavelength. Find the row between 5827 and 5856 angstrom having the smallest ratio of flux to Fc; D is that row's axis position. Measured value 5833.35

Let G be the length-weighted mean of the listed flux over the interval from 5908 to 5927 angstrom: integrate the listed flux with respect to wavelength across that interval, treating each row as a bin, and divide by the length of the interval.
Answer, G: 5.86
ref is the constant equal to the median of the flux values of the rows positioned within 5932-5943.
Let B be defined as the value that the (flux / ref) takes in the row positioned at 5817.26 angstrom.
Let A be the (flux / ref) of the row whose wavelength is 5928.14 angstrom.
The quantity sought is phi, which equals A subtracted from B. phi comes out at 0.099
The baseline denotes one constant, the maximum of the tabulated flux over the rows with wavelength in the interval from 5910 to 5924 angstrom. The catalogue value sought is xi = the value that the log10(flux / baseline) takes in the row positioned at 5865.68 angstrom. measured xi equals -0.05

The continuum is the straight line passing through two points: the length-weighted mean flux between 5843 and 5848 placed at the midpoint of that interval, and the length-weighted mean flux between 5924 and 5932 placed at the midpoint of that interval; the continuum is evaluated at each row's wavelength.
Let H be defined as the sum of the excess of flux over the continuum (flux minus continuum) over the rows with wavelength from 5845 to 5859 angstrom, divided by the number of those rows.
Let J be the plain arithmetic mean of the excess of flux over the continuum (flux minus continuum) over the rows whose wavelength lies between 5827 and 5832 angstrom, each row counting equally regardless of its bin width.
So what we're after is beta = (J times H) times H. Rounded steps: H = 0.1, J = 0.3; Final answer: 0.002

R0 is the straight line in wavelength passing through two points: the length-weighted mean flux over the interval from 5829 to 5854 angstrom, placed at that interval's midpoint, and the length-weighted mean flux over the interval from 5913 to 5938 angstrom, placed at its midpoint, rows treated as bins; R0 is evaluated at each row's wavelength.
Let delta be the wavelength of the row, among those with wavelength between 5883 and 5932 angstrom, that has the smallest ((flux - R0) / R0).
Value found 5895.47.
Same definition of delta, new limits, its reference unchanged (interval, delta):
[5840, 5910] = 5857.58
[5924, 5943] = 5941.80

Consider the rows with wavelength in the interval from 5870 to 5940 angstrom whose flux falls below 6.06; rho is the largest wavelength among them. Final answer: 5939.07 angstrom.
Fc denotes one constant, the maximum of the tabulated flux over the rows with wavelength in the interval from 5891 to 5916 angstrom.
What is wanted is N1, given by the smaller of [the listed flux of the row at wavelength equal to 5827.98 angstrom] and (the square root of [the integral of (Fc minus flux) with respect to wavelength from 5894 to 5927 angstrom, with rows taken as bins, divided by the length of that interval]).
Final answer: 1.04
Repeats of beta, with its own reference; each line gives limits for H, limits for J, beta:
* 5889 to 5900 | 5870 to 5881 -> 0.246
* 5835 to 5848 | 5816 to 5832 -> 0.024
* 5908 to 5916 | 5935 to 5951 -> -0.130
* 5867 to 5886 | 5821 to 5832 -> 0.412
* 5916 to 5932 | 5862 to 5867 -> 0.000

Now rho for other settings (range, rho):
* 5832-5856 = 5854.88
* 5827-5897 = 5895.47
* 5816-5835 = 5833.35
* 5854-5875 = 5868.38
